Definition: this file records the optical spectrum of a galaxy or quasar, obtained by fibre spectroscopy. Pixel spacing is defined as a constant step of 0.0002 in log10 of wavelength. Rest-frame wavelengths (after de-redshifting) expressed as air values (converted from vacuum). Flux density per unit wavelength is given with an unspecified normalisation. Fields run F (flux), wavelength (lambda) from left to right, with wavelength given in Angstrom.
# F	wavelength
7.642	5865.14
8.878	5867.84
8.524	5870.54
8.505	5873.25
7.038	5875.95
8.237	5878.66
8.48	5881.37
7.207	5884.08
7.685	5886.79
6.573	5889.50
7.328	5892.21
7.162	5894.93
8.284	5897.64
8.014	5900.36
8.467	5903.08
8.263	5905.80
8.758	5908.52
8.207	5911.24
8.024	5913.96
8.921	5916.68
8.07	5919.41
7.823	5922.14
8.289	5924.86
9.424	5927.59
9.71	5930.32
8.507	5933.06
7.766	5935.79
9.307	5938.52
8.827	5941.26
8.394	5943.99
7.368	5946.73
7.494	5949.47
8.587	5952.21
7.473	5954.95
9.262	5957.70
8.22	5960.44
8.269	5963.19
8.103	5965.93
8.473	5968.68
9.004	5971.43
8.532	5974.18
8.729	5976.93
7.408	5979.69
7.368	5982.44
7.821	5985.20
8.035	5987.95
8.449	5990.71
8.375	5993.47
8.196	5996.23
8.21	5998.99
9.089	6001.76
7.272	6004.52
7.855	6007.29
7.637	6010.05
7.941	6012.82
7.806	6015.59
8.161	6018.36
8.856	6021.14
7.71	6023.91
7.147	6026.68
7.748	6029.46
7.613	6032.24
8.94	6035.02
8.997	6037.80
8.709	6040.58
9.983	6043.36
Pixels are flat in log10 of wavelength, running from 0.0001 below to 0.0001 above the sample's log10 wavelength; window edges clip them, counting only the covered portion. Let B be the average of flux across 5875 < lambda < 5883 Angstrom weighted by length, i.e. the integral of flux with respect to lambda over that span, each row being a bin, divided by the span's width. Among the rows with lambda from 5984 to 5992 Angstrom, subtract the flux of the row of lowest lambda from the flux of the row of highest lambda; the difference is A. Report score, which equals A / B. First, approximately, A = 0.6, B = 7.93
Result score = 0.08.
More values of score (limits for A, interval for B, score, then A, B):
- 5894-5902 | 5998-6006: 0.10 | 0.9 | 8.18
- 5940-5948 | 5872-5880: -0.18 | -1.5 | 7.92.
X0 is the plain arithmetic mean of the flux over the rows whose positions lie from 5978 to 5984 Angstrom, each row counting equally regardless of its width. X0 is 7.4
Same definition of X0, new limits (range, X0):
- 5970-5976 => 8.8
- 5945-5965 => 8.1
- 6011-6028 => 7.9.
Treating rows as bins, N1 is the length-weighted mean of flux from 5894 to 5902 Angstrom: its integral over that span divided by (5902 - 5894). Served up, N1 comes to 7.9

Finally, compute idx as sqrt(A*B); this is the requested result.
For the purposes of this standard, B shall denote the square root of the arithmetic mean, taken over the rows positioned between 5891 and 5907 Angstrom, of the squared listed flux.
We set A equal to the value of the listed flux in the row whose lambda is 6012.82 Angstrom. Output 7.94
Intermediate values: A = 7.941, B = 7.94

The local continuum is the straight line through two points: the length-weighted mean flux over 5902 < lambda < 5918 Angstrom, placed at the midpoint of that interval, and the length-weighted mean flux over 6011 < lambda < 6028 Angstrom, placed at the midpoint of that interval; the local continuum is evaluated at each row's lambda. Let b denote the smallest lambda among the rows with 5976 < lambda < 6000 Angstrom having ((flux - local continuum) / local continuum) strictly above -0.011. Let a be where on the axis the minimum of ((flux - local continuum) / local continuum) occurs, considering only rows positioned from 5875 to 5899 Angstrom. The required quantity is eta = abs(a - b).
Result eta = 87.4 Angstrom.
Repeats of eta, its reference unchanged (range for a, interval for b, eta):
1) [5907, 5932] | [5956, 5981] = 35.6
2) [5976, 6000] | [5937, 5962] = 43.9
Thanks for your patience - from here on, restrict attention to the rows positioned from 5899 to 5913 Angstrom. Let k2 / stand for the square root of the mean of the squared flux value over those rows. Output 8.3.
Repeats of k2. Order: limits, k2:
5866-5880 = 8.3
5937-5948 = 8.5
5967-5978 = 8.7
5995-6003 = 8.5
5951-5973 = 8.4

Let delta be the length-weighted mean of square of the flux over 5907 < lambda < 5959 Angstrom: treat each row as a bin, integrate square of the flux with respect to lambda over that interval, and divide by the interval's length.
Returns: 72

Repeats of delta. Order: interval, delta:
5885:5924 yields 64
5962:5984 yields 68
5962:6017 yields 66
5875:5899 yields 58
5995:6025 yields 65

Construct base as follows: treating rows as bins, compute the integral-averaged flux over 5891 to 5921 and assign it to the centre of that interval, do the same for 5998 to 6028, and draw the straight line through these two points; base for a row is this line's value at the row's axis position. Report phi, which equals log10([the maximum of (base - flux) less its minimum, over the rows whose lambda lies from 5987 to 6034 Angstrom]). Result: 0.279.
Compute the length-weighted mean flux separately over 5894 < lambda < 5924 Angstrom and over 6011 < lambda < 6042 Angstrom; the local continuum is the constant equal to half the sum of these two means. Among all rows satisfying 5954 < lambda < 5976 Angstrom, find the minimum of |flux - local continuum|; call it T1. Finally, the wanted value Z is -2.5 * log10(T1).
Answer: 3.3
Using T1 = 0.049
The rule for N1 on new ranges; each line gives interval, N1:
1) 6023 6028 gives 7.4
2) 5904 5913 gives 8.4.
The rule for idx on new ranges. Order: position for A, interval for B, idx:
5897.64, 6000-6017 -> 8.12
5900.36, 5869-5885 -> 8.02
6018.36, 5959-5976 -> 8.30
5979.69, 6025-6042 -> 7.81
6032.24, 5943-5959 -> 7.87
